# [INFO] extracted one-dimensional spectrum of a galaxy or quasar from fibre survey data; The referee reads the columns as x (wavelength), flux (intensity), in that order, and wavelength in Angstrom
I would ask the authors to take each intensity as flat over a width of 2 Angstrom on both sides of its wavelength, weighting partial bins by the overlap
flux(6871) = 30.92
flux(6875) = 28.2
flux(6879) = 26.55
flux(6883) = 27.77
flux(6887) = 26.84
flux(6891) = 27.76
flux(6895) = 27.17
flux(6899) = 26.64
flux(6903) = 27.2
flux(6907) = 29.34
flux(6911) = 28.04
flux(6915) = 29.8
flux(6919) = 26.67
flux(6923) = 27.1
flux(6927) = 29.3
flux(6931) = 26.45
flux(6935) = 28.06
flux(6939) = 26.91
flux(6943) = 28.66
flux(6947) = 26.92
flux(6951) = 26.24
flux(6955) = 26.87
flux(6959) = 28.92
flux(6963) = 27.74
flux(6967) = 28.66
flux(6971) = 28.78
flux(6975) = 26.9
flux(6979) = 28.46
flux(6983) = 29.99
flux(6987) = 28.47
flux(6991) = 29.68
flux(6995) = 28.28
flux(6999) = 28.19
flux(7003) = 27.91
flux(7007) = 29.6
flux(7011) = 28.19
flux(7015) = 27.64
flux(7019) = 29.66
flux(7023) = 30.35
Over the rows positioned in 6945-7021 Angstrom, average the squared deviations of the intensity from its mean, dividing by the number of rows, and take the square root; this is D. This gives 1.03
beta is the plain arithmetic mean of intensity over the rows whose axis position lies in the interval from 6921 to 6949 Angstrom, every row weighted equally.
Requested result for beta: 27.6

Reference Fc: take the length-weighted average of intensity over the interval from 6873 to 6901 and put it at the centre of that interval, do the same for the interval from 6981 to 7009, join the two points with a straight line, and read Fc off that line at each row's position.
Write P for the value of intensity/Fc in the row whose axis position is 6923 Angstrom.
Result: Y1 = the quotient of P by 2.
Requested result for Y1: 0.487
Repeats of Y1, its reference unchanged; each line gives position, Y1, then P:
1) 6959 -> 0.510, 1.02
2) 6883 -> 0.510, 1.02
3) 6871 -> 0.572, 1.14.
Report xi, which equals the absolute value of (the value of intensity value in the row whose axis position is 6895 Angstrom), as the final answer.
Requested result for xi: 27.2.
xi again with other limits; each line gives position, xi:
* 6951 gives 26.2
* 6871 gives 30.9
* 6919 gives 26.7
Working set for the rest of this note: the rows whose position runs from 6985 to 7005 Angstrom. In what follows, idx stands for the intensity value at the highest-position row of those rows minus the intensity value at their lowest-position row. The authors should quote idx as -0.6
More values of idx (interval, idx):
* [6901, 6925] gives -0.1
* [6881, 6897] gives -0.6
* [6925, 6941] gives -2.4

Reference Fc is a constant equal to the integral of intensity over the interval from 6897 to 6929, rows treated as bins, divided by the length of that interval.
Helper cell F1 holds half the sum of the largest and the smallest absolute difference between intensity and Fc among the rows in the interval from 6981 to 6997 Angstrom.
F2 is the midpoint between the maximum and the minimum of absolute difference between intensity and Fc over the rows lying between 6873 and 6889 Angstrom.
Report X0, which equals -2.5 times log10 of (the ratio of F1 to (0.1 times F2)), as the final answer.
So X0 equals -2.8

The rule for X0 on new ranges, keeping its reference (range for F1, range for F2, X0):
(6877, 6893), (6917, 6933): -2.1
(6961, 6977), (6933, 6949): -2.7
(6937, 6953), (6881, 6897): -3.1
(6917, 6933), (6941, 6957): -2.5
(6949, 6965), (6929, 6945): -2.8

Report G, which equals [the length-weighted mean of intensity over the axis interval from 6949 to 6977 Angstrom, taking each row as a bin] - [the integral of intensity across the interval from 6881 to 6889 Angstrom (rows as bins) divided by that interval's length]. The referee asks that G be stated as 0.4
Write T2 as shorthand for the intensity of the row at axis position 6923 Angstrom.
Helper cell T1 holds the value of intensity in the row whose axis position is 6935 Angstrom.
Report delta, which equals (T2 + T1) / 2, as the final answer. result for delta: 27.6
